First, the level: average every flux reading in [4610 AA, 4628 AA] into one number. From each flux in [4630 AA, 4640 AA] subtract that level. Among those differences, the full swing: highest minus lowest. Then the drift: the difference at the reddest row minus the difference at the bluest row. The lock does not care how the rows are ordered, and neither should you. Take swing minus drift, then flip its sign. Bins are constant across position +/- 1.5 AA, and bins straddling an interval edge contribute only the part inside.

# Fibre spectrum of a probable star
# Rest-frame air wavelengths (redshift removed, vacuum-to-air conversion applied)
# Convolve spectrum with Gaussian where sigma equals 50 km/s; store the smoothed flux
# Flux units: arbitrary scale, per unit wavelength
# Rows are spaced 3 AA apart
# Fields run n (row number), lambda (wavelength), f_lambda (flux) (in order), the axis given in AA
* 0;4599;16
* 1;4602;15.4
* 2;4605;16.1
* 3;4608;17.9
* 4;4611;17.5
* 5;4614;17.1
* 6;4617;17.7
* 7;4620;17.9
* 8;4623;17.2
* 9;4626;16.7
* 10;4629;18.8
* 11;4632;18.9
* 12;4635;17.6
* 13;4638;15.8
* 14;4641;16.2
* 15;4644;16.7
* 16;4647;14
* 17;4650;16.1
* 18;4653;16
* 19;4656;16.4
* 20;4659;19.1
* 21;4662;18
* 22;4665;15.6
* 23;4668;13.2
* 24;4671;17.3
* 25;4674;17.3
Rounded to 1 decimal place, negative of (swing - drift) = -6.2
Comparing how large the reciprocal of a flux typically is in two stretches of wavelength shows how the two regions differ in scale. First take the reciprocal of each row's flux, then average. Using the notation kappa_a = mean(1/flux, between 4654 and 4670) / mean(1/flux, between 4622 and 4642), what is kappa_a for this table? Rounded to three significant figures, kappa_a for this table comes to 1.06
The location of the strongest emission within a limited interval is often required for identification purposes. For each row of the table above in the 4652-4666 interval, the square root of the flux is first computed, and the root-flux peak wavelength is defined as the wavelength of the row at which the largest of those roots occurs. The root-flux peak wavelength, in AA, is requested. 4659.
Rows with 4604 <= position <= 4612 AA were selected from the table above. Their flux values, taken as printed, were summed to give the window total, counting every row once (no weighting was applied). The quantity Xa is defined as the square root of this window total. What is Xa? 7.2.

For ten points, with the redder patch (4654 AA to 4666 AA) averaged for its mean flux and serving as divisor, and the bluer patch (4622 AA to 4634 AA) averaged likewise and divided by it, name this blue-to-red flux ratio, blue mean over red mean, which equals 1.036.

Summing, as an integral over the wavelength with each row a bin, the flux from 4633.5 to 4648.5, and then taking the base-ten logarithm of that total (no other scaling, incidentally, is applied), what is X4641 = 2.38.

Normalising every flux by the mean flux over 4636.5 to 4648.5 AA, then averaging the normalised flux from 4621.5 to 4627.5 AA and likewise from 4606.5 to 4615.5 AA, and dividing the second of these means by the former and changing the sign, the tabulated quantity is -1.03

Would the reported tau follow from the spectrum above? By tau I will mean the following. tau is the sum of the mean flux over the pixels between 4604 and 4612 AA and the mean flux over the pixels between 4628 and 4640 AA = 34.9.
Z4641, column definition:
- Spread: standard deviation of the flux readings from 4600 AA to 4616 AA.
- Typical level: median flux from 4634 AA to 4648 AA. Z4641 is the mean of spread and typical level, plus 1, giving 9.6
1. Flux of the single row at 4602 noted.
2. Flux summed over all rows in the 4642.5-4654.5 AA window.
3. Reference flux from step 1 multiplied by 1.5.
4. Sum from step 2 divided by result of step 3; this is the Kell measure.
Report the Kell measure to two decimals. 2.72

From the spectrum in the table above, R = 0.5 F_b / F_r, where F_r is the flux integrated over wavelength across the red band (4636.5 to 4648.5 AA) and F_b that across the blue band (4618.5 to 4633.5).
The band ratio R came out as 0.7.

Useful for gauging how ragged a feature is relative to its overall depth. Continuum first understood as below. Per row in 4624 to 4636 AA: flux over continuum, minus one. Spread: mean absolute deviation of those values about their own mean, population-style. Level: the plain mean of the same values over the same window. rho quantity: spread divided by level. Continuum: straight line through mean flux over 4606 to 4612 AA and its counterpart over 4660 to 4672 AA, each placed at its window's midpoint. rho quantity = 0.9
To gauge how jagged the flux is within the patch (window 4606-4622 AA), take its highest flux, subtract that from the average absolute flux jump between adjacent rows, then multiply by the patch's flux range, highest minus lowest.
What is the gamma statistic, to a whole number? -14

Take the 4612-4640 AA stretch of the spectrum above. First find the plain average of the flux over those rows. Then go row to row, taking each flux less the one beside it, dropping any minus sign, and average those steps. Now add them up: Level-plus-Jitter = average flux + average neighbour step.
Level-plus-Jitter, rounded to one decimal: 18.4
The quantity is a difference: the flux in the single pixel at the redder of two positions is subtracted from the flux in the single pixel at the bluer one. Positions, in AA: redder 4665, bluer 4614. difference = 1.5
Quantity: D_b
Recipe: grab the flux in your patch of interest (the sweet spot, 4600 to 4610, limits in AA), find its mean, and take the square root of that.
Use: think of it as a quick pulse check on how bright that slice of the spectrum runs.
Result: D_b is 4.06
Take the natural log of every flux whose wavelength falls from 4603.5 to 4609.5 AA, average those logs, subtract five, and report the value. -2.17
